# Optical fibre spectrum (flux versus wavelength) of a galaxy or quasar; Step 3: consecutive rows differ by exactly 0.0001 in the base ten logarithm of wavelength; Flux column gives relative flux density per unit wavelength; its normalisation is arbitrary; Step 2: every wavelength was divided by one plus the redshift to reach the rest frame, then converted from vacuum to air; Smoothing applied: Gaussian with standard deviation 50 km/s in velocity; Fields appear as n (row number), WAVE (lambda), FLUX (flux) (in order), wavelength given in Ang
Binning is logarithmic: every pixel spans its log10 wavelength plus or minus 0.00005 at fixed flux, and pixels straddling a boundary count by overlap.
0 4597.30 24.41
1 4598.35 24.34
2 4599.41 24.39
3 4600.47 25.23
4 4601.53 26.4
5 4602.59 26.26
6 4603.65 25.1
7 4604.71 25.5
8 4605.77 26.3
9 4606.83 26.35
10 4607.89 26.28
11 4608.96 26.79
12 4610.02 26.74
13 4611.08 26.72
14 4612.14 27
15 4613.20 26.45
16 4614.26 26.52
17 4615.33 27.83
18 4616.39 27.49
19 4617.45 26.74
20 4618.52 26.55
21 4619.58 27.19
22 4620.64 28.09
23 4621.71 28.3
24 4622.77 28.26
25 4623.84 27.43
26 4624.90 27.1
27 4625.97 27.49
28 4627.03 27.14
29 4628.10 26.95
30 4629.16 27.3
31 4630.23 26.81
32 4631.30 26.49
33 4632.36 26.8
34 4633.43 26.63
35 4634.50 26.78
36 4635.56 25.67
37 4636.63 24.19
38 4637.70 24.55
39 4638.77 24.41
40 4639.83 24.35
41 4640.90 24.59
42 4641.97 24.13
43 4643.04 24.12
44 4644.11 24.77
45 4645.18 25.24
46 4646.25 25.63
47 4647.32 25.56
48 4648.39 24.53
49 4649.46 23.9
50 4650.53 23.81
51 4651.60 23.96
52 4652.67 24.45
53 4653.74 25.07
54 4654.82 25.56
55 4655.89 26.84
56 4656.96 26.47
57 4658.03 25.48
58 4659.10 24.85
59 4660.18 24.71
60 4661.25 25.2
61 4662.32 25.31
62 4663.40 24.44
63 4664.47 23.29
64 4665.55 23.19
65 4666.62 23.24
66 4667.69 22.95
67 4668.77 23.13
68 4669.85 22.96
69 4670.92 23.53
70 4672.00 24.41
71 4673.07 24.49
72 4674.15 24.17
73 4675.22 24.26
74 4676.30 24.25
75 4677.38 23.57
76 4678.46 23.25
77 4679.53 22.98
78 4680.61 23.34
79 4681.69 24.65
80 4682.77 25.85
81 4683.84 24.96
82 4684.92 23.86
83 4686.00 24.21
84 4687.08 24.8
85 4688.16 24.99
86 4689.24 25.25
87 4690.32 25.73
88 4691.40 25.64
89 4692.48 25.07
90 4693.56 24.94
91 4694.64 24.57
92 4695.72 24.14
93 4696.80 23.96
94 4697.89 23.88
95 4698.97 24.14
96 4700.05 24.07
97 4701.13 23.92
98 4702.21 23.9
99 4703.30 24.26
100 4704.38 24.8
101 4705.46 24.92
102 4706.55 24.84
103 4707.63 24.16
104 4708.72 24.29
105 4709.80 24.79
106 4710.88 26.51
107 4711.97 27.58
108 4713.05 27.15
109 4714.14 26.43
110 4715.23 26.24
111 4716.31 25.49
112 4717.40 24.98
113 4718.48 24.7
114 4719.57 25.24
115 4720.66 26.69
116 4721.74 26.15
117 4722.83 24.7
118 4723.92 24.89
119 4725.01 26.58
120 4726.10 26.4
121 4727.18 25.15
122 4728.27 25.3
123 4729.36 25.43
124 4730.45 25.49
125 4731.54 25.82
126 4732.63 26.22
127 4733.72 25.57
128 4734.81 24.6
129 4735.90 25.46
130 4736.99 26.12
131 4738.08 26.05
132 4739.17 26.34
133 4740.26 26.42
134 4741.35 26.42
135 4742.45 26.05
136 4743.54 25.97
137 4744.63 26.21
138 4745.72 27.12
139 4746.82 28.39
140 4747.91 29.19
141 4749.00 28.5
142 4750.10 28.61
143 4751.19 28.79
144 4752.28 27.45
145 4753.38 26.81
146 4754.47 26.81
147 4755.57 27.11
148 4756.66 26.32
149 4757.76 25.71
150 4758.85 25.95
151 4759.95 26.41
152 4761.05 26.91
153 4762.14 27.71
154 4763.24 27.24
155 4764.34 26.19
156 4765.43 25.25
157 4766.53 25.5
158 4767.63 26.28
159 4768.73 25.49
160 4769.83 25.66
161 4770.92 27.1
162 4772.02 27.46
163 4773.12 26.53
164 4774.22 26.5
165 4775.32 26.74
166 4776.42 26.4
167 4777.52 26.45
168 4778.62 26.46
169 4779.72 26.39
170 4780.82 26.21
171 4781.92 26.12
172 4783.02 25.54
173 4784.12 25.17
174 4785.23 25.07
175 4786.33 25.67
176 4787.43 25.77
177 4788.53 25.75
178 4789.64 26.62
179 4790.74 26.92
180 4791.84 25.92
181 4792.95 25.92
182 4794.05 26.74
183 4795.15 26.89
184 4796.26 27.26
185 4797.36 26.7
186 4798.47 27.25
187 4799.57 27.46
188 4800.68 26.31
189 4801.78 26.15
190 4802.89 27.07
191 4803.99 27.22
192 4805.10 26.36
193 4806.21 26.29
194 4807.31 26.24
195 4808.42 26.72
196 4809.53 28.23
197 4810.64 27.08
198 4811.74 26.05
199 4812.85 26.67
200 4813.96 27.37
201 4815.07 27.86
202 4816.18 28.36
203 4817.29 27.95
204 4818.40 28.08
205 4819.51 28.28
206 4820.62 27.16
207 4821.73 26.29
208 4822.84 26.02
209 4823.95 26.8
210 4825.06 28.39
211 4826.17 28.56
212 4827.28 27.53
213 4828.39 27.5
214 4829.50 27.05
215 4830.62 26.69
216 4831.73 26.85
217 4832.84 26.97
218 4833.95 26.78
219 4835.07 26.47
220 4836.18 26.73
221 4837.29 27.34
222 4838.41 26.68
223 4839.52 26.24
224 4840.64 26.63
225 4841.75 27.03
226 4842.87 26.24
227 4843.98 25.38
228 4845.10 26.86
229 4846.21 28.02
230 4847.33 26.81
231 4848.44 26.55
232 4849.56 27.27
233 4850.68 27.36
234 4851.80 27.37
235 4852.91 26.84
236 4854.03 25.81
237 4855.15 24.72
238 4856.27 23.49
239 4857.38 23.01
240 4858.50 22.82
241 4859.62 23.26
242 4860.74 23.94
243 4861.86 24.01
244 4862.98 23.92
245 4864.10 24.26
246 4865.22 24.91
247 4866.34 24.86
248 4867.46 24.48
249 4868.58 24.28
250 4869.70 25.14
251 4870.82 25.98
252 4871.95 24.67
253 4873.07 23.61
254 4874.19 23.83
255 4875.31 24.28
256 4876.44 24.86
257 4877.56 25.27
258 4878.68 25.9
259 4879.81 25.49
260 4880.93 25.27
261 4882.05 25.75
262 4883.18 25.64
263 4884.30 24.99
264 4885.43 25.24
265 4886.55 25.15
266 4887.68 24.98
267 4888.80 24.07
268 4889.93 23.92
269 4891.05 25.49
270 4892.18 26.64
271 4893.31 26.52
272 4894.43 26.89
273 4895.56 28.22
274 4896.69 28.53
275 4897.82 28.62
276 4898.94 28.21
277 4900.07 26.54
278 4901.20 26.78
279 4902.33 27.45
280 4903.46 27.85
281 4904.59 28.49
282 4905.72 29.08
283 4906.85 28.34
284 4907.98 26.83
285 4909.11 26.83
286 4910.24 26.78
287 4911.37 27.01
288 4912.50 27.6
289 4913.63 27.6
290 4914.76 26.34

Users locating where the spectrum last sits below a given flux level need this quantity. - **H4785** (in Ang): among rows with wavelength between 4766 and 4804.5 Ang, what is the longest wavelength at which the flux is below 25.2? 4785.23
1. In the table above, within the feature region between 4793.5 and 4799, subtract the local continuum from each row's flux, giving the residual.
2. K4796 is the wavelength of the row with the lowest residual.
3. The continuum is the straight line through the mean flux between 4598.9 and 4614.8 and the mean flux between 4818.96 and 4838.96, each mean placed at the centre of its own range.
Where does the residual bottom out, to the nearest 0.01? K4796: 4797.36 Ang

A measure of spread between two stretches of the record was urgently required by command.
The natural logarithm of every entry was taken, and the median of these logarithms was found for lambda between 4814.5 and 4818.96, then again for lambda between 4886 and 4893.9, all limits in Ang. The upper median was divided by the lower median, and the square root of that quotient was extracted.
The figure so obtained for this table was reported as 0.98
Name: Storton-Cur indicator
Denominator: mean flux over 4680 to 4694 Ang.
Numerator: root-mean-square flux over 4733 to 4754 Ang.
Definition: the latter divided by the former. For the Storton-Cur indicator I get 1.08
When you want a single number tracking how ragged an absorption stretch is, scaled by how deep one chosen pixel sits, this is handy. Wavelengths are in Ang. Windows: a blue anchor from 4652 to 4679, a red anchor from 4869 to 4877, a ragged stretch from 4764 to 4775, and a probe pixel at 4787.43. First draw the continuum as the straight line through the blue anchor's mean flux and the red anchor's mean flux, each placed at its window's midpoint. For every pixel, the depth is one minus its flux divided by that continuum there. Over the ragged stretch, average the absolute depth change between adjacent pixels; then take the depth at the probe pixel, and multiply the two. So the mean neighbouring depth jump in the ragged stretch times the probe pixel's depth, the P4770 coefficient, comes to -0.0013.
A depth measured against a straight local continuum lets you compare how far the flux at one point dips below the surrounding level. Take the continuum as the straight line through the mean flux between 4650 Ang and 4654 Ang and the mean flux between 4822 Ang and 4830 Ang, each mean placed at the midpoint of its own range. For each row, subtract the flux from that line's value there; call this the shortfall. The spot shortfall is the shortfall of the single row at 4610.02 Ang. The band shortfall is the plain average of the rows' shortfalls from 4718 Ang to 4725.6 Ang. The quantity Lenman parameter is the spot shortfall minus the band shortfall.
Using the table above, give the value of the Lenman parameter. -3.2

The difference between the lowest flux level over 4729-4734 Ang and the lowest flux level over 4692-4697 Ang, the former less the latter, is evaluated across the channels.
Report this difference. 1.5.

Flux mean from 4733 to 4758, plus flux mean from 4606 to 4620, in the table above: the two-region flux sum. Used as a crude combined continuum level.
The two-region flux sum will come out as 53.6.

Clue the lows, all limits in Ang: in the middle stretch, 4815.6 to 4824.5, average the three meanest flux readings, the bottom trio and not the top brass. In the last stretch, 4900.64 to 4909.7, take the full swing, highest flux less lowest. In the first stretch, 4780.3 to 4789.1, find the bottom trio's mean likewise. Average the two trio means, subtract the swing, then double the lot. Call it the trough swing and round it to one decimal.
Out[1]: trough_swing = 47.0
